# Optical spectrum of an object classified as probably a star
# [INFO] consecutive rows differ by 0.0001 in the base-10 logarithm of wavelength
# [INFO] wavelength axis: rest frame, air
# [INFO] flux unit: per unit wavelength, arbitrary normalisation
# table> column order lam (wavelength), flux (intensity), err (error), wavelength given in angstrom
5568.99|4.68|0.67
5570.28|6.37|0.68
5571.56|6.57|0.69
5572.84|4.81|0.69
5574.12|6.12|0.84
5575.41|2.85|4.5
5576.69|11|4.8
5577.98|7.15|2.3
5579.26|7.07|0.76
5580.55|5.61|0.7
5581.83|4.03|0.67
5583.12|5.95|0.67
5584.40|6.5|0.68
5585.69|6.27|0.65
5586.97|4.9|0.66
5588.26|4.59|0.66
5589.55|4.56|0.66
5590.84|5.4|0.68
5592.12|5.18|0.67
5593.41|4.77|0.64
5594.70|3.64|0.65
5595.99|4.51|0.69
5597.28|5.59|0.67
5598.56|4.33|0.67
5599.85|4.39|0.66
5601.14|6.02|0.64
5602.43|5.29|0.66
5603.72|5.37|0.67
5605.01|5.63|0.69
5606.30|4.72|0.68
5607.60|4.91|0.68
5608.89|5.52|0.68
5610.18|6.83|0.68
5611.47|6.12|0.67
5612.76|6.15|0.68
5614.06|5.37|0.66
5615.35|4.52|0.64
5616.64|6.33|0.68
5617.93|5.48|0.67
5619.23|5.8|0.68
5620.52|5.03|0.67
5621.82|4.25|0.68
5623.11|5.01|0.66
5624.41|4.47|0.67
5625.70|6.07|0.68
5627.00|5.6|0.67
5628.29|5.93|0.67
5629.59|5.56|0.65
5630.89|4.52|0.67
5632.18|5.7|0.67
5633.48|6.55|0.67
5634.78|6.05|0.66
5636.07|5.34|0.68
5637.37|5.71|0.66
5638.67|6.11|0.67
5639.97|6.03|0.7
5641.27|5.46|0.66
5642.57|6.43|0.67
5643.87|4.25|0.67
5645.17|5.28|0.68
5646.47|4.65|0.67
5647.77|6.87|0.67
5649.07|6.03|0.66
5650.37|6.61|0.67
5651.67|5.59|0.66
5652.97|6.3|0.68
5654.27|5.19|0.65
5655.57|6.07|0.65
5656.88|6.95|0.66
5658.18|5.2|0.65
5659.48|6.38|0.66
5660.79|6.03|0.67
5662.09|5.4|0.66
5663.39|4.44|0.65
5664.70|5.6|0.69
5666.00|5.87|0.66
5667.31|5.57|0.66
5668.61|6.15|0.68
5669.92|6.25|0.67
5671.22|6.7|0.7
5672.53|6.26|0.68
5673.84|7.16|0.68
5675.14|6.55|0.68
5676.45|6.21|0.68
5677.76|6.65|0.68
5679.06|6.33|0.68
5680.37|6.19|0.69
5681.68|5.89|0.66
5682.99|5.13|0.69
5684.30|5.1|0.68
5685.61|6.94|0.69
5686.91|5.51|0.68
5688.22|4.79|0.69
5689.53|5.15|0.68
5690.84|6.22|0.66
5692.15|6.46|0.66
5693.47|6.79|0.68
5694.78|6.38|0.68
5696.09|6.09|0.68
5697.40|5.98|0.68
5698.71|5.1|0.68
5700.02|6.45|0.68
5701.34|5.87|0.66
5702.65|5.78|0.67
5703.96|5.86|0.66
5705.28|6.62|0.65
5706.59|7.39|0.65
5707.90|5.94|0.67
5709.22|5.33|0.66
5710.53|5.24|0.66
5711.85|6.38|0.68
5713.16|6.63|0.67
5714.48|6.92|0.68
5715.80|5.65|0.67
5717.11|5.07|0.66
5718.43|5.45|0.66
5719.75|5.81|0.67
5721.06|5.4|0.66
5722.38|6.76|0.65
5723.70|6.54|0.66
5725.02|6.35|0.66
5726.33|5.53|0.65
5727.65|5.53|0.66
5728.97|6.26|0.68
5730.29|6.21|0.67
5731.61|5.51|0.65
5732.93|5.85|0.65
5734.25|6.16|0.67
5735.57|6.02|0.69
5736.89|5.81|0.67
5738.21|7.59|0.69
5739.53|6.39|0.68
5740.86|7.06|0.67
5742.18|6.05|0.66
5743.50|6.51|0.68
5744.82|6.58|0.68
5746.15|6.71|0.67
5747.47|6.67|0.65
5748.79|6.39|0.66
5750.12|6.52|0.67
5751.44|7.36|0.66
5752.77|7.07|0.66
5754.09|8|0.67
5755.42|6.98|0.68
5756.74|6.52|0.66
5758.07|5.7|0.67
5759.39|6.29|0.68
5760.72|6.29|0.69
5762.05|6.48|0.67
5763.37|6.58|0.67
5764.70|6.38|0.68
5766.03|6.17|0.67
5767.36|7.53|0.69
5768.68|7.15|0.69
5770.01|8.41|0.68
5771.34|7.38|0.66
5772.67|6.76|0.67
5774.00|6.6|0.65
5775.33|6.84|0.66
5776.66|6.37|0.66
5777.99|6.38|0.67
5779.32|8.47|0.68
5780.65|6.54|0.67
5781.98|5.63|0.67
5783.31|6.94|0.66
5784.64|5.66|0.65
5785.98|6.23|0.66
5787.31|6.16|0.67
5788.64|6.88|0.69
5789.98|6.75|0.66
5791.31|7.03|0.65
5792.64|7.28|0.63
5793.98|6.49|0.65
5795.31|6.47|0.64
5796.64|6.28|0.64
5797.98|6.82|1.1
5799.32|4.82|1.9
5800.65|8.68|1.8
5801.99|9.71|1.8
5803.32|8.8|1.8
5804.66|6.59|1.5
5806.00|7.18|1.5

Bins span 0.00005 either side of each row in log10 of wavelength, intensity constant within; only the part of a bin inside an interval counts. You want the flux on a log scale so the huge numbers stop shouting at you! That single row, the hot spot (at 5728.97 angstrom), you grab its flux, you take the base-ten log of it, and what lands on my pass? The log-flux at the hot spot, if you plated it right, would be 0.80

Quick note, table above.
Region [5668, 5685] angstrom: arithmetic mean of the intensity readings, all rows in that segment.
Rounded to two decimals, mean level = 6.20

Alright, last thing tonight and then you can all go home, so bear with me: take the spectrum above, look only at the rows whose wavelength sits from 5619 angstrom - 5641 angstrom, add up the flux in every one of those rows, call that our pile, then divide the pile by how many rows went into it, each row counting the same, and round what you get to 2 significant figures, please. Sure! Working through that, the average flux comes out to 5.5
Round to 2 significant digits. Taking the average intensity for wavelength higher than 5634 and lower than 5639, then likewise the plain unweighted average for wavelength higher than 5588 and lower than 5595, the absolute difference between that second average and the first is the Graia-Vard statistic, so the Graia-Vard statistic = 1.1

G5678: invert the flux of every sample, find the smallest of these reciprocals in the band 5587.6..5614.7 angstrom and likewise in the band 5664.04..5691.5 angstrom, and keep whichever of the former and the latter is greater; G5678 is 0.146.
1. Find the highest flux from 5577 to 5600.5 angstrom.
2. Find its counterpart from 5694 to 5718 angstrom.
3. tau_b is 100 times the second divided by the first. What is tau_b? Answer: 103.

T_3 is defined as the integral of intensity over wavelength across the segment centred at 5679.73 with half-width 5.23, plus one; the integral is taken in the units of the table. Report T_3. 64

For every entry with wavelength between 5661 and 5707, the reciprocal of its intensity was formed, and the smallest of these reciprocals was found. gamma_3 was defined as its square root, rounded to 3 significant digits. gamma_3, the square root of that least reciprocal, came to 0.368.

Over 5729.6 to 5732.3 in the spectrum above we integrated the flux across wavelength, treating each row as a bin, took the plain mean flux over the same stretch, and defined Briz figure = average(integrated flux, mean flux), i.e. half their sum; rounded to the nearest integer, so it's 11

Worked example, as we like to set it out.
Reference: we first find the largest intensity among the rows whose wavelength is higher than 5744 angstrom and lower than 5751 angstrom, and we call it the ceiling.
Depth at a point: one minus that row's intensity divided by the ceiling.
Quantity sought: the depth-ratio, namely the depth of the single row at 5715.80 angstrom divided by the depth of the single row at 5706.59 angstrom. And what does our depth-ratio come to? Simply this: -1.6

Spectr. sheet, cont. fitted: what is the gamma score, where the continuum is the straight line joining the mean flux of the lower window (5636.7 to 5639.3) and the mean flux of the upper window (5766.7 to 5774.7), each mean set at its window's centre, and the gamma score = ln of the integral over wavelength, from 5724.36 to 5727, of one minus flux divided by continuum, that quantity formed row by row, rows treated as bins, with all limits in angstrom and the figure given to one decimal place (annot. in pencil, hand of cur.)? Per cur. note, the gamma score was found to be -1.1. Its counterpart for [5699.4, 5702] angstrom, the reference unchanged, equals -1.8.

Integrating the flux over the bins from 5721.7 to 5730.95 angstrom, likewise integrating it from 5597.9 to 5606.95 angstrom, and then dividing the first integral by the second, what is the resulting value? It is 1.23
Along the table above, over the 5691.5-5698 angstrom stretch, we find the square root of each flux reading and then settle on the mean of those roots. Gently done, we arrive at 2.52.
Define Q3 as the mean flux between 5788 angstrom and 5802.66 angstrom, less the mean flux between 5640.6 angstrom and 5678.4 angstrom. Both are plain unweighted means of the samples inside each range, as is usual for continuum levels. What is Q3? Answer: 1.1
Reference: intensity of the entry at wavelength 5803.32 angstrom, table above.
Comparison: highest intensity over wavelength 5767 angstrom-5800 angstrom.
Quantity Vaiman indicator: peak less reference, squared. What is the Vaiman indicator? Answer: 0.11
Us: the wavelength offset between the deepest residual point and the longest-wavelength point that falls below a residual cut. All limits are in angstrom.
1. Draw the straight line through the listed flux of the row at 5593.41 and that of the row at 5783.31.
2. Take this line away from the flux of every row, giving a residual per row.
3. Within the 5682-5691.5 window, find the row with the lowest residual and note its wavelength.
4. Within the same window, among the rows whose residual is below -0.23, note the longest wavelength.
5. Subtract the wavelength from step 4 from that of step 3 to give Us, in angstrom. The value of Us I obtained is -1.3 angstrom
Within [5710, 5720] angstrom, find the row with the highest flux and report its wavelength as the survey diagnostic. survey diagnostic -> 5714.48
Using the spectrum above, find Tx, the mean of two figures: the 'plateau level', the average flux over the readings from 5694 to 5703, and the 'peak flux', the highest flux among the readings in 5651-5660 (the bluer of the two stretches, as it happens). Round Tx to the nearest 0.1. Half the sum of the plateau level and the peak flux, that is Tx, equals 6.5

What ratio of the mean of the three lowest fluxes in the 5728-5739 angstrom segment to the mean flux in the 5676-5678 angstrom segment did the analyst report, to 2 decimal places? 0.89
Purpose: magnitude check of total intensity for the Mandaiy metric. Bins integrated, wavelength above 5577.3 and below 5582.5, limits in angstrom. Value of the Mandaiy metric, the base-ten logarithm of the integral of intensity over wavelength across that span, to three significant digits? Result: 1.49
